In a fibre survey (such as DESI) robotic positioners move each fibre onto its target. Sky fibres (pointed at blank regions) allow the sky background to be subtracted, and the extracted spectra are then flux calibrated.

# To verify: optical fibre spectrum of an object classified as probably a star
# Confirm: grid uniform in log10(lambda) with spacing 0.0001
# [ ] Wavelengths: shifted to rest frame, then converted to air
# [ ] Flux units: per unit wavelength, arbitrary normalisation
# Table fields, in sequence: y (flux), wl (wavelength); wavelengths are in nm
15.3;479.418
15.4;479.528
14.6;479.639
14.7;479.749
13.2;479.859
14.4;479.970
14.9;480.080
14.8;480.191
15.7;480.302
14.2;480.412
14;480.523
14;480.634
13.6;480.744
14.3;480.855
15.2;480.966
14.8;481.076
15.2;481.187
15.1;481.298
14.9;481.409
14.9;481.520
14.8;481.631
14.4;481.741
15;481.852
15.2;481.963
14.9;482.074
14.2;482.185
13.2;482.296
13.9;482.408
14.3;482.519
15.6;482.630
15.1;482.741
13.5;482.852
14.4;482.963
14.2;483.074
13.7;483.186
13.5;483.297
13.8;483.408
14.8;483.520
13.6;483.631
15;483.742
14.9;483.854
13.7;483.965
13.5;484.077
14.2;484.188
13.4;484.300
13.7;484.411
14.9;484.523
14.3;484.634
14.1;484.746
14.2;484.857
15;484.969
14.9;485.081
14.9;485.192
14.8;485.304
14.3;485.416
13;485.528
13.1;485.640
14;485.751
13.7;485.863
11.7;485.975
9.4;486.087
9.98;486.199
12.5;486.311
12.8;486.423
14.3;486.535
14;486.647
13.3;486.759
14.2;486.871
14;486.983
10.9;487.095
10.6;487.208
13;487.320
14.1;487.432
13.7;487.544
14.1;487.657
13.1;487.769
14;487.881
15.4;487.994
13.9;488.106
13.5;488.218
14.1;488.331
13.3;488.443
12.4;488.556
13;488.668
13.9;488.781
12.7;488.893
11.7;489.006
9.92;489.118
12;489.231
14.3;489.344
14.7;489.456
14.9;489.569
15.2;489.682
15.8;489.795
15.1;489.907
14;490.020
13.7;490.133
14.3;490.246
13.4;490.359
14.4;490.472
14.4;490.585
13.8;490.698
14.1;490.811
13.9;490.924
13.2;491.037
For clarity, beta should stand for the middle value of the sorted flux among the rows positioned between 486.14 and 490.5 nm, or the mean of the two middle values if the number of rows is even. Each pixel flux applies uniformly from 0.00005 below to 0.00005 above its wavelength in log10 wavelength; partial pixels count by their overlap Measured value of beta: 13.90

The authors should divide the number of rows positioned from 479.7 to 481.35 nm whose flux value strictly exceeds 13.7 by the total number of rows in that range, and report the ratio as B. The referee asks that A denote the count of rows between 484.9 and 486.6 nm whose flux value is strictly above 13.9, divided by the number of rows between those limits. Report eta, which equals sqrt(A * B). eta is 0.636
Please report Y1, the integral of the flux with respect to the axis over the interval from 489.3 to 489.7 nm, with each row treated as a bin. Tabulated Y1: 5.9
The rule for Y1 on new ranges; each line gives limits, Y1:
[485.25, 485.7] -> 6.2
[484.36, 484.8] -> 6.3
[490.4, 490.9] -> 7.1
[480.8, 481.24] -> 6.5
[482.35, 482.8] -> 6.6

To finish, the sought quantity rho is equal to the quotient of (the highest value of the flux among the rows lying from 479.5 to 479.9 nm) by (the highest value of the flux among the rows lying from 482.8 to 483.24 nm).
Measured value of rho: 1.07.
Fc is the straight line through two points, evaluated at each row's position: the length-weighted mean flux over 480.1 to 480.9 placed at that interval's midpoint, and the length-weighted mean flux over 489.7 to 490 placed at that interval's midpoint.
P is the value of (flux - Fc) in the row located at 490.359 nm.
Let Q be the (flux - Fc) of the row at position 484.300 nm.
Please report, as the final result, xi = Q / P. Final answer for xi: 0.7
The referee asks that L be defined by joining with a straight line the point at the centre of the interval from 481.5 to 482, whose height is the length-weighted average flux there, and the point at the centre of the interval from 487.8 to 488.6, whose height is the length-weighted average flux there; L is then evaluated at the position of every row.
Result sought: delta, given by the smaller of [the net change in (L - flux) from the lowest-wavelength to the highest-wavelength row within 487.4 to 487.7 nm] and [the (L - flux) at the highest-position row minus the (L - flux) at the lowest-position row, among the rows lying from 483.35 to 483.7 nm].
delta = 0.0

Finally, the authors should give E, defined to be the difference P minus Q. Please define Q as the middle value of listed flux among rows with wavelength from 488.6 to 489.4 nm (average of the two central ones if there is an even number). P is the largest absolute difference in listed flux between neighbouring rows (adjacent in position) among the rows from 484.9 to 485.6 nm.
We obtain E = -11.4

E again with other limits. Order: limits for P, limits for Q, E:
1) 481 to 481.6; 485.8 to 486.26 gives -10.4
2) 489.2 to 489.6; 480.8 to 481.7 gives -12.6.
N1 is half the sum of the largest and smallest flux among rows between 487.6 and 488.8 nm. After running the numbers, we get 13.9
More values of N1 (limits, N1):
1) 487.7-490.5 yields 12.9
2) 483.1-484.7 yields 14.2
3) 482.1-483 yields 14.4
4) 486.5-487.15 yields 12.6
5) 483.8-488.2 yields 12.4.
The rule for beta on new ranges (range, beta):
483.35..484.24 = 14.00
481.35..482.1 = 14.90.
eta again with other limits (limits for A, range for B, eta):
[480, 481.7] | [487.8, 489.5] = 0.660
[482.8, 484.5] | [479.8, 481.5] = 0.589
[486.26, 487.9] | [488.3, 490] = 0.499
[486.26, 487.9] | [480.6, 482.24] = 0.660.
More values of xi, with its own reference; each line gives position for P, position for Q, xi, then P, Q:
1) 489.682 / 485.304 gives 0.8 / 0.0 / -0.04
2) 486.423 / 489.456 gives 0.2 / -2.1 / -0.52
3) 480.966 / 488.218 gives -2.1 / 0.8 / -1.61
